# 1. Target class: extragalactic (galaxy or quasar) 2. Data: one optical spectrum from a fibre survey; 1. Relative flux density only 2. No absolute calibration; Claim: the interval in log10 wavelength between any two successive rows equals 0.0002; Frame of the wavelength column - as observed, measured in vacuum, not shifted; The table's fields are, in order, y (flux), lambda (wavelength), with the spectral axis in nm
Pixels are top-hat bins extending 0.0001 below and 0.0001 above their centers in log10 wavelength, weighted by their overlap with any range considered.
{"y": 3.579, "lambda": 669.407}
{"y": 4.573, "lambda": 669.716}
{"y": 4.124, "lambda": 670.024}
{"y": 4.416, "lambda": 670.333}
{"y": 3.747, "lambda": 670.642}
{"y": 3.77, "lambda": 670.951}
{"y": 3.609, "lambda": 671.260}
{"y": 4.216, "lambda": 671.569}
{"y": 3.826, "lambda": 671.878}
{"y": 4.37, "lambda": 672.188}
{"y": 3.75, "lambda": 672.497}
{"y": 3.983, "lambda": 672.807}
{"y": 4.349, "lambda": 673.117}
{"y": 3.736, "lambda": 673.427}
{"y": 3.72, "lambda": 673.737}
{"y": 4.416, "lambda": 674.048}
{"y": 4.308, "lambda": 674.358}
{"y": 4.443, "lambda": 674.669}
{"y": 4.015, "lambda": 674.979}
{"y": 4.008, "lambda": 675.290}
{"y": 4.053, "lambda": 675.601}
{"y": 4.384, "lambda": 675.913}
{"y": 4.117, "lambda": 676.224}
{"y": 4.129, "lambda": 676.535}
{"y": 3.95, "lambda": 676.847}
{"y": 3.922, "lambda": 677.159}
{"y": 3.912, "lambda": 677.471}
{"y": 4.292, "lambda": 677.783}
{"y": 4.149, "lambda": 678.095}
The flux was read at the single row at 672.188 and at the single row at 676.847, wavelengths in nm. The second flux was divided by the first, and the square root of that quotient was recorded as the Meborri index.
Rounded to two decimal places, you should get 0.95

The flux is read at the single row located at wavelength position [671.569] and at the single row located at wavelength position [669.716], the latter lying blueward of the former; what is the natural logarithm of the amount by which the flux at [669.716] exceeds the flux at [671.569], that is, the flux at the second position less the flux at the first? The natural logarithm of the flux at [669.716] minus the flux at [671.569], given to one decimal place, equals -1.0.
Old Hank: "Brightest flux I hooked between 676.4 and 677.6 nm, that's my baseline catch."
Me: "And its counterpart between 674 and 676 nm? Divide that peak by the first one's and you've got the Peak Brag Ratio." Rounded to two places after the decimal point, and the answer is 1.08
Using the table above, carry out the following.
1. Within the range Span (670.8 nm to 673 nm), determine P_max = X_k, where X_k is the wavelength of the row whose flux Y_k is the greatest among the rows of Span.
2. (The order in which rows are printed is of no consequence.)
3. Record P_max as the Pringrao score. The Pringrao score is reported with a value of 672.188 nm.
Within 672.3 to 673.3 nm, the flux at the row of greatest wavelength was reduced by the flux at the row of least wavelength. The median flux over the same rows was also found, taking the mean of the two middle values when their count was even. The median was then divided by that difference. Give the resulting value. 7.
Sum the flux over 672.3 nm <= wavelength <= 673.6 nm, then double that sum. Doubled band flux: 31.6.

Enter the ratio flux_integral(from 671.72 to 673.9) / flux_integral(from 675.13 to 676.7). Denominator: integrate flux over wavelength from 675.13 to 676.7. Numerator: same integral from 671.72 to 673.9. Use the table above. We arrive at 1.3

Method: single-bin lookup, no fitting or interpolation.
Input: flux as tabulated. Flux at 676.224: 4.117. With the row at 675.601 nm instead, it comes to 4.053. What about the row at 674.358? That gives 4.308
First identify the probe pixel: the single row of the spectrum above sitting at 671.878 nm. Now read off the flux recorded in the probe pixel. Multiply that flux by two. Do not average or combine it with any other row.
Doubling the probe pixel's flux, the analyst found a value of 7.7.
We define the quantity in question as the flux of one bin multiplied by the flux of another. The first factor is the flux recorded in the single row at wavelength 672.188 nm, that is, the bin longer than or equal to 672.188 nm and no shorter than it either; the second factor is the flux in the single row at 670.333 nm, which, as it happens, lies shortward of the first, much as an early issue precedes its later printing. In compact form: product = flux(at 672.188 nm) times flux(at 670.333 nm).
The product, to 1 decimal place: 19.3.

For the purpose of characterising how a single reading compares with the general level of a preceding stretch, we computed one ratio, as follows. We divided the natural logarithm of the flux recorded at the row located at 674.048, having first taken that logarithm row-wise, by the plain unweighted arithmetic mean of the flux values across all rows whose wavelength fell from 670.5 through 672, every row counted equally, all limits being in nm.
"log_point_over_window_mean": 0.387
